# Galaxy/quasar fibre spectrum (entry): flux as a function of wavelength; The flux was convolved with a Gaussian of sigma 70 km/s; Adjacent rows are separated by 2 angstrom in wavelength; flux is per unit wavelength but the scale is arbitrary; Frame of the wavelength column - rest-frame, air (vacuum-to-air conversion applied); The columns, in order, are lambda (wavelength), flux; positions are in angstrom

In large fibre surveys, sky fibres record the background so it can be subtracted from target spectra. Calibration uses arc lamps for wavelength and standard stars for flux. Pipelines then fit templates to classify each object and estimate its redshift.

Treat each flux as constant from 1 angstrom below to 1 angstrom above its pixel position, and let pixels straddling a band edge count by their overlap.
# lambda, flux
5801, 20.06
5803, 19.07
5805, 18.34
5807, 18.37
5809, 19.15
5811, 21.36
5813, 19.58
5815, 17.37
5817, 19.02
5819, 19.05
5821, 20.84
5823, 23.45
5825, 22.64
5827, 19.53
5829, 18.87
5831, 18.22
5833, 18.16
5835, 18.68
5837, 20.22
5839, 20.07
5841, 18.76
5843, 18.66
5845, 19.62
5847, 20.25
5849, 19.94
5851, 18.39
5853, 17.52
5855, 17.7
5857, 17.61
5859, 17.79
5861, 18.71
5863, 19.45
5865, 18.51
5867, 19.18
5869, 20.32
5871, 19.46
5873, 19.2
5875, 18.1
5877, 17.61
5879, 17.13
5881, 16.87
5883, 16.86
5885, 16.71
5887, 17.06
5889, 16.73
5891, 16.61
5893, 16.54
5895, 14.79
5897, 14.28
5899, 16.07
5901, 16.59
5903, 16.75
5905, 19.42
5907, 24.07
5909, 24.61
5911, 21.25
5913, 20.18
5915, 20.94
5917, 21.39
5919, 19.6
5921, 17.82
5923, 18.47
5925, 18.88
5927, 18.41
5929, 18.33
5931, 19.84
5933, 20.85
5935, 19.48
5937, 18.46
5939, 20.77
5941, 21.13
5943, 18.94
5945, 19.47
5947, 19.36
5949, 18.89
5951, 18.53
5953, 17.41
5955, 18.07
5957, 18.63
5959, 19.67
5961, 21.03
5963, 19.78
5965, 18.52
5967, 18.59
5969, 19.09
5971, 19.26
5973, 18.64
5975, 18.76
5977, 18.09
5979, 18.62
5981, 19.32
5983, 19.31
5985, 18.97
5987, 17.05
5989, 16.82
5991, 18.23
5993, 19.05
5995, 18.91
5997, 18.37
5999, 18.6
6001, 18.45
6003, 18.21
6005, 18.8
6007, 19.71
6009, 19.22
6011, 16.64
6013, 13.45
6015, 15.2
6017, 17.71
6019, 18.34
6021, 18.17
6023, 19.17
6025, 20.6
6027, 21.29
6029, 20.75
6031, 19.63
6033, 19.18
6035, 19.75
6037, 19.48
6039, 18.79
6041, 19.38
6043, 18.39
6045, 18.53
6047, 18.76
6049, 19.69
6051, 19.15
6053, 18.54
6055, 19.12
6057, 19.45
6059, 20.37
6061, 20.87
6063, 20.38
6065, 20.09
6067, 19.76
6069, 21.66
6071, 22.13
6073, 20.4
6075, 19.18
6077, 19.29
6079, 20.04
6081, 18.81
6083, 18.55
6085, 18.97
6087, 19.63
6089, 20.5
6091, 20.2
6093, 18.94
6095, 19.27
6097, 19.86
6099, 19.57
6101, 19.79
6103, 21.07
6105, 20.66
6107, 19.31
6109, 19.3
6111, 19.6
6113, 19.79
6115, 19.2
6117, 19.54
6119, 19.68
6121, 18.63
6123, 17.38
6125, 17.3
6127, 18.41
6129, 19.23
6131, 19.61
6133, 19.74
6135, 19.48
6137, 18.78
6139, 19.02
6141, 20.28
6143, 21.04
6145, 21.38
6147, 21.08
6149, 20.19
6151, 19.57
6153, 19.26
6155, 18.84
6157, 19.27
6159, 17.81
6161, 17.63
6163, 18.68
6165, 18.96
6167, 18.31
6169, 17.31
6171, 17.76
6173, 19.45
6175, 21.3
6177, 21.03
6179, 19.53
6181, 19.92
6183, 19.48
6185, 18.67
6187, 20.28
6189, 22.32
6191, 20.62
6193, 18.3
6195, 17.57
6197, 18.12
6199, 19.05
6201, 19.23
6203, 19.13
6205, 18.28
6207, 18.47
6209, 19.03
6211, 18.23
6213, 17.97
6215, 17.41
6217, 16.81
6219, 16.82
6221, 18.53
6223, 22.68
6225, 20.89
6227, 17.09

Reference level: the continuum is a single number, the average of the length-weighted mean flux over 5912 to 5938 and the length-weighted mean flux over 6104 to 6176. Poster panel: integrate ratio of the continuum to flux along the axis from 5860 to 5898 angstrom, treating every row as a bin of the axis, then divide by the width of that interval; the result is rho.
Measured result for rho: 1.11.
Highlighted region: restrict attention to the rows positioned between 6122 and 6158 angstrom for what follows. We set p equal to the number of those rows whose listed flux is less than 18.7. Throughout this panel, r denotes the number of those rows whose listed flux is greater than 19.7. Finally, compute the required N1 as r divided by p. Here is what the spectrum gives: 2.0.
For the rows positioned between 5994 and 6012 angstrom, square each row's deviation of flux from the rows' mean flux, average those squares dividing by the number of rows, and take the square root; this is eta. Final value 0.8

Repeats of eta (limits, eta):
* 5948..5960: 0.7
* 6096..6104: 0.6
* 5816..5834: 1.8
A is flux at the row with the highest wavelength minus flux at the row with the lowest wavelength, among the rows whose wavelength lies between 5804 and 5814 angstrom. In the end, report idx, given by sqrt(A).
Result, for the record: 1.11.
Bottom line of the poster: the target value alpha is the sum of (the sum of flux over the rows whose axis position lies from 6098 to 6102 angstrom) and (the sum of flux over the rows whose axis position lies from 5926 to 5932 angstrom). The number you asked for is 96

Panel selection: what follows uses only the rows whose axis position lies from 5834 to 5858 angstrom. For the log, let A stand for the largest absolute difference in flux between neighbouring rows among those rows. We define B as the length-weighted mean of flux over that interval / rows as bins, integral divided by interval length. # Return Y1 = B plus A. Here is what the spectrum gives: 20.5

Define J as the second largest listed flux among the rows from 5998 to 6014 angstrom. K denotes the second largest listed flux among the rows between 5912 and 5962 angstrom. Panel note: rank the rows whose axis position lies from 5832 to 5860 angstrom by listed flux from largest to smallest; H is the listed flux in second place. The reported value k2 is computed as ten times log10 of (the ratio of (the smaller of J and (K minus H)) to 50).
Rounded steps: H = 20.22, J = 19.22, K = 21.13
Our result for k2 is -17.4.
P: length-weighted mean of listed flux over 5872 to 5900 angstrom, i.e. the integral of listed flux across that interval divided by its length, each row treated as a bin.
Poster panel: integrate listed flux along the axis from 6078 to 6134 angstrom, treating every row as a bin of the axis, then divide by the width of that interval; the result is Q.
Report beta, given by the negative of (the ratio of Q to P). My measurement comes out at -1.16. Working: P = 16.8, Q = 19.4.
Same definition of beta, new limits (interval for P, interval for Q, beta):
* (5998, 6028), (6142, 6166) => -1.07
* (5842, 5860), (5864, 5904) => -0.93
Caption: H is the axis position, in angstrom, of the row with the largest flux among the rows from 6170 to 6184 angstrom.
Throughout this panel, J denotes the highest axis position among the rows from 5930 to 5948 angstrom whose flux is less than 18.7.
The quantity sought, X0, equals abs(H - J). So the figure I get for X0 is 238 angstrom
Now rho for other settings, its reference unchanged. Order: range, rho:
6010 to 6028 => 1.10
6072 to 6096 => 0.99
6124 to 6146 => 1.00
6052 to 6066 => 0.98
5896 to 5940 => 1.01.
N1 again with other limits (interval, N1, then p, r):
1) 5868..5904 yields 0.1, 15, 1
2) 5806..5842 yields 1.2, 5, 6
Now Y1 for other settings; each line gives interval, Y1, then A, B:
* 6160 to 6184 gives 21.0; 1.85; 19.1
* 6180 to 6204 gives 21.7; 2.32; 19.4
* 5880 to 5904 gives 18.1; 1.79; 16.3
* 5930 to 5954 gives 21.7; 2.31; 19.4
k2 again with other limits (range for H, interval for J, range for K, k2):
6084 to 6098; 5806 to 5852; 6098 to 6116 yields -20.4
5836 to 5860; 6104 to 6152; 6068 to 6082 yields -15.4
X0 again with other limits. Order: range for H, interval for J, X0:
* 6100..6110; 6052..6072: 50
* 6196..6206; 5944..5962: 244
